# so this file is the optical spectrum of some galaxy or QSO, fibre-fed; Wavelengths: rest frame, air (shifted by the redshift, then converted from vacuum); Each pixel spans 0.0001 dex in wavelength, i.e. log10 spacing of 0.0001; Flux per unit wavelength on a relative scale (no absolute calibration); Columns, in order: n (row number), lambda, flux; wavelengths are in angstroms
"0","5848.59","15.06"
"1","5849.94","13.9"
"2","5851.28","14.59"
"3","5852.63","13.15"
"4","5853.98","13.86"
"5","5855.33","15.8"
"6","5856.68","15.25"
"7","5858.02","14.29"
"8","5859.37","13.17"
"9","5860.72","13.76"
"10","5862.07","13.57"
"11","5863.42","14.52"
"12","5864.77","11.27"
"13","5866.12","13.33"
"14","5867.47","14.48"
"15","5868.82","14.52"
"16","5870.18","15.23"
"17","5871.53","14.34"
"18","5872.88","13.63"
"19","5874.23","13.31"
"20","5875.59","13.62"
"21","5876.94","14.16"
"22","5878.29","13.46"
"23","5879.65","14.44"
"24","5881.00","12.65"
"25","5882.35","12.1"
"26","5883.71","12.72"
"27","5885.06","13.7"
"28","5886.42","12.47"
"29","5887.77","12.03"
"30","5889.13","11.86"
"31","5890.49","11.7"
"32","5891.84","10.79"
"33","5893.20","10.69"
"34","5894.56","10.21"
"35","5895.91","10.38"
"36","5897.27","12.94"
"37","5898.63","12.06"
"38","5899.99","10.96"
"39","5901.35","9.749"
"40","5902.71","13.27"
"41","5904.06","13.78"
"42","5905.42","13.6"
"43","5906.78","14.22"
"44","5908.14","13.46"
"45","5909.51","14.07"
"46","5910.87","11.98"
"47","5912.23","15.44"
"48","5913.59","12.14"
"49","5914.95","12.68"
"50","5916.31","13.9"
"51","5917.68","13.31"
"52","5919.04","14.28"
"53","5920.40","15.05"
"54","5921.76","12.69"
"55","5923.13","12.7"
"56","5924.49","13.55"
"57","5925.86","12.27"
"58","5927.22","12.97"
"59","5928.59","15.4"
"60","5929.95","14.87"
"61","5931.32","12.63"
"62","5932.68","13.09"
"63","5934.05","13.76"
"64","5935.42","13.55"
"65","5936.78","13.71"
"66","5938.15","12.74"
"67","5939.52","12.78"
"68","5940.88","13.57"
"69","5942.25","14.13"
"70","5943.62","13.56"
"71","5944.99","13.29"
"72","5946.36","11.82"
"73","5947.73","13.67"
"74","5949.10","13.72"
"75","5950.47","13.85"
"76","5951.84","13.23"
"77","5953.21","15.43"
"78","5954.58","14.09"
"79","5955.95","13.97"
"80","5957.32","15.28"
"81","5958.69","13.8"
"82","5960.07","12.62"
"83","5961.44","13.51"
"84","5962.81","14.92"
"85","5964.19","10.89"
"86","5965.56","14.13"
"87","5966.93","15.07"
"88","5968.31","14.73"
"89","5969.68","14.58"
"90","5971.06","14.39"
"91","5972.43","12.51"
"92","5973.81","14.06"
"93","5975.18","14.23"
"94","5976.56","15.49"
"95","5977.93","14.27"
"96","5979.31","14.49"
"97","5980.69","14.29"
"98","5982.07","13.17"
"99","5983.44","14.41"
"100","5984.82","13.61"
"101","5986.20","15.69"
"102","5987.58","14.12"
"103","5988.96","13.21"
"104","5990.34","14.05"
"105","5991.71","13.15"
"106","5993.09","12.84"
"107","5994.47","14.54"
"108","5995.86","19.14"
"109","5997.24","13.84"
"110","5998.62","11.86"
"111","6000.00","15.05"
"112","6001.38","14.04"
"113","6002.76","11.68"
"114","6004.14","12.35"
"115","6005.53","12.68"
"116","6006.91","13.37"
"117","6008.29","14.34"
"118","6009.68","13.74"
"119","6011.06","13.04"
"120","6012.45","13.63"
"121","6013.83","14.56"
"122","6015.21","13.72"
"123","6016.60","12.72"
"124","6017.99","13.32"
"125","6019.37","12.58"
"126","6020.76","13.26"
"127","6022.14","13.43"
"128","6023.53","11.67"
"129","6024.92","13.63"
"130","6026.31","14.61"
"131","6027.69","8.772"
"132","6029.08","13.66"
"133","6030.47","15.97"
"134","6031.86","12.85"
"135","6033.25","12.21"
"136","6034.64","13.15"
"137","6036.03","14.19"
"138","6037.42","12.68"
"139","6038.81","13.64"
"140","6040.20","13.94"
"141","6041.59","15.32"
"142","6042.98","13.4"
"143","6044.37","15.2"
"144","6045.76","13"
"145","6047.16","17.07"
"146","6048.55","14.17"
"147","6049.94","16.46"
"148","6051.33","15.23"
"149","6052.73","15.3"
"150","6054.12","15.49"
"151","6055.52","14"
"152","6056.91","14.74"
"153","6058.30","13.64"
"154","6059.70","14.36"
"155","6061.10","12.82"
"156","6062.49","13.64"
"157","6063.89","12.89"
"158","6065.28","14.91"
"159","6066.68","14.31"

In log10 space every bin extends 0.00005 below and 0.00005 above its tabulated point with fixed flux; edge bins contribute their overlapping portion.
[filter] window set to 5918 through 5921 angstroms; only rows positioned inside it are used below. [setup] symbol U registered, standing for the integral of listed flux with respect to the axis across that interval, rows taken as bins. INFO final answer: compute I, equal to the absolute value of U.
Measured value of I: 44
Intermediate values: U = 44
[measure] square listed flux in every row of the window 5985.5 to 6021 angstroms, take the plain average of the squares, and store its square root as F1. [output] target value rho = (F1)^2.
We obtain 190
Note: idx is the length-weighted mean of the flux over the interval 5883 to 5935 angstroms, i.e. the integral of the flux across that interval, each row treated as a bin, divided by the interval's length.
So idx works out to 12.8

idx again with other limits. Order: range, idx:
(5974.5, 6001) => 14.3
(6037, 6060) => 14.6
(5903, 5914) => 13.6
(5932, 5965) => 13.5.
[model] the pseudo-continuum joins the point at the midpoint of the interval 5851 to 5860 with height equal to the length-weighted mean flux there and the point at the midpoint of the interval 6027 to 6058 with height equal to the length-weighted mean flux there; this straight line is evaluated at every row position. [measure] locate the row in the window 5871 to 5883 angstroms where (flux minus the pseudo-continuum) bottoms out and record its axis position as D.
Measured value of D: 5882.35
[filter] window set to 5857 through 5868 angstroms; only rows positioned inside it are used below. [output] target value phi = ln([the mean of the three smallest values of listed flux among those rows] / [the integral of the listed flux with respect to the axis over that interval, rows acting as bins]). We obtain -2.48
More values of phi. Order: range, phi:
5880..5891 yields -2.45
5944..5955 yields -2.46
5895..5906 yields -2.55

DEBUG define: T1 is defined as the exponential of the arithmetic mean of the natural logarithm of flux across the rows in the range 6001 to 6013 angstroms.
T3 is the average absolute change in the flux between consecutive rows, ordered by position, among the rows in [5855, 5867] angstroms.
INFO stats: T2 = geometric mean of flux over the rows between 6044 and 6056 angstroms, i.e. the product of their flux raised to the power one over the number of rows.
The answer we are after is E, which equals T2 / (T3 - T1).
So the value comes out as -1.26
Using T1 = 13.2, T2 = 15.1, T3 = 1.2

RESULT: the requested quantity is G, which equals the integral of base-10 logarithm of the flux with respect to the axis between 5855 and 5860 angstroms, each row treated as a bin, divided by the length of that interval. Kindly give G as 1.16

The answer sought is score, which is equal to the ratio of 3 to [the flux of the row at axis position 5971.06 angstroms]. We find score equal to 0.208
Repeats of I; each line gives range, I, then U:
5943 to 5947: 52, 52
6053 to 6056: 45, 45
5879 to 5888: 116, 116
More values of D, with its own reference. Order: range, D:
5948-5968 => 5964.19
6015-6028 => 6027.69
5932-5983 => 5964.19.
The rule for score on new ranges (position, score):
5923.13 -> 0.236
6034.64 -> 0.228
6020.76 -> 0.226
